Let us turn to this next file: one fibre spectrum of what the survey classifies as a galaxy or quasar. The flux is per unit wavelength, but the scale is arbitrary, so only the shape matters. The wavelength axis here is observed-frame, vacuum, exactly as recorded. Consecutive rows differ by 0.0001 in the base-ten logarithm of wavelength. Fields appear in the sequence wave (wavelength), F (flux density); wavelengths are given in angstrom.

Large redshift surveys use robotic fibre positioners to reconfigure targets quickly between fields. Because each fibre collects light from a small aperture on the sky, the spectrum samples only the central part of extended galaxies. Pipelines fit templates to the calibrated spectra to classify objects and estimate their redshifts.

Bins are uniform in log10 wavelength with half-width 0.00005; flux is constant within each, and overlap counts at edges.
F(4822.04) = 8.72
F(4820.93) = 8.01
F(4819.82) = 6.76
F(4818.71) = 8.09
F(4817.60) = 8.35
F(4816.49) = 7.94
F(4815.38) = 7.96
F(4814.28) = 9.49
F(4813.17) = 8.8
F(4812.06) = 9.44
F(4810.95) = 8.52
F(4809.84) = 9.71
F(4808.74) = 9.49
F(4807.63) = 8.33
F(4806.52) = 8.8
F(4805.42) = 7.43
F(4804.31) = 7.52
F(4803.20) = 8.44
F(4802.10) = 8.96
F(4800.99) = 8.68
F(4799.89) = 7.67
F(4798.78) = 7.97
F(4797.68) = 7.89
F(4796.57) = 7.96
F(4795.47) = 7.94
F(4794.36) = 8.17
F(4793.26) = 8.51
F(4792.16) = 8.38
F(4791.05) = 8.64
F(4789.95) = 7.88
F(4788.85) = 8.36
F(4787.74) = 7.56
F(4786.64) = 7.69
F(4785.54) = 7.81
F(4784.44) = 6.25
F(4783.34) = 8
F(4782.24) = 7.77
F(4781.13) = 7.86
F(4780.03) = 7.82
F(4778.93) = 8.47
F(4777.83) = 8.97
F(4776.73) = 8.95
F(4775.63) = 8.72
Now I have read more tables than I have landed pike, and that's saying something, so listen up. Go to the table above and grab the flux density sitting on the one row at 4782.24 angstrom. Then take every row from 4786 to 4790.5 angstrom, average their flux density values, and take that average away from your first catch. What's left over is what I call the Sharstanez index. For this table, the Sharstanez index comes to -0.1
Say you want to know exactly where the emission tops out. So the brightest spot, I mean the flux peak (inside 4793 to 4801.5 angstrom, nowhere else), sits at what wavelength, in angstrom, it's 4800.99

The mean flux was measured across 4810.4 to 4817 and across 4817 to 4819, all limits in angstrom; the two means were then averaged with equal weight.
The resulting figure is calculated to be 8.5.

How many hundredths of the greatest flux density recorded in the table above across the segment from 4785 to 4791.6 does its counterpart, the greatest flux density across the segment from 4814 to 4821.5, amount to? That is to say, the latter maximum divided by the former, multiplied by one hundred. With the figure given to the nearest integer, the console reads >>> 110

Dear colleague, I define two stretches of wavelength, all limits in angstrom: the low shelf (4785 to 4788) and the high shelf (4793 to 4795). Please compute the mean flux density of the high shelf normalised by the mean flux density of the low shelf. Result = 1.08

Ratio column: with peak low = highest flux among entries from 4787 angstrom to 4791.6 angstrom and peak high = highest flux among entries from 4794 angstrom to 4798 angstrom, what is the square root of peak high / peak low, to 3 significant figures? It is 0.972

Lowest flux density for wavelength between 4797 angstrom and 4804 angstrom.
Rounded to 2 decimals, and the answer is 7.67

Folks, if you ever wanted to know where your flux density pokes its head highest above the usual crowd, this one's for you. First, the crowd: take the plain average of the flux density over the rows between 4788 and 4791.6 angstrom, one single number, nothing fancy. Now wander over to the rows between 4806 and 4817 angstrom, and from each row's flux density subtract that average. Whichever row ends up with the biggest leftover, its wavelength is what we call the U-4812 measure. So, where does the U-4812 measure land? 4809.84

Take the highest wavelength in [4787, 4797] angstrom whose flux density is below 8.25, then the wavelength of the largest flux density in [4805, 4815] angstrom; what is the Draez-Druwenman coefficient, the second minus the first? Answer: 13.3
